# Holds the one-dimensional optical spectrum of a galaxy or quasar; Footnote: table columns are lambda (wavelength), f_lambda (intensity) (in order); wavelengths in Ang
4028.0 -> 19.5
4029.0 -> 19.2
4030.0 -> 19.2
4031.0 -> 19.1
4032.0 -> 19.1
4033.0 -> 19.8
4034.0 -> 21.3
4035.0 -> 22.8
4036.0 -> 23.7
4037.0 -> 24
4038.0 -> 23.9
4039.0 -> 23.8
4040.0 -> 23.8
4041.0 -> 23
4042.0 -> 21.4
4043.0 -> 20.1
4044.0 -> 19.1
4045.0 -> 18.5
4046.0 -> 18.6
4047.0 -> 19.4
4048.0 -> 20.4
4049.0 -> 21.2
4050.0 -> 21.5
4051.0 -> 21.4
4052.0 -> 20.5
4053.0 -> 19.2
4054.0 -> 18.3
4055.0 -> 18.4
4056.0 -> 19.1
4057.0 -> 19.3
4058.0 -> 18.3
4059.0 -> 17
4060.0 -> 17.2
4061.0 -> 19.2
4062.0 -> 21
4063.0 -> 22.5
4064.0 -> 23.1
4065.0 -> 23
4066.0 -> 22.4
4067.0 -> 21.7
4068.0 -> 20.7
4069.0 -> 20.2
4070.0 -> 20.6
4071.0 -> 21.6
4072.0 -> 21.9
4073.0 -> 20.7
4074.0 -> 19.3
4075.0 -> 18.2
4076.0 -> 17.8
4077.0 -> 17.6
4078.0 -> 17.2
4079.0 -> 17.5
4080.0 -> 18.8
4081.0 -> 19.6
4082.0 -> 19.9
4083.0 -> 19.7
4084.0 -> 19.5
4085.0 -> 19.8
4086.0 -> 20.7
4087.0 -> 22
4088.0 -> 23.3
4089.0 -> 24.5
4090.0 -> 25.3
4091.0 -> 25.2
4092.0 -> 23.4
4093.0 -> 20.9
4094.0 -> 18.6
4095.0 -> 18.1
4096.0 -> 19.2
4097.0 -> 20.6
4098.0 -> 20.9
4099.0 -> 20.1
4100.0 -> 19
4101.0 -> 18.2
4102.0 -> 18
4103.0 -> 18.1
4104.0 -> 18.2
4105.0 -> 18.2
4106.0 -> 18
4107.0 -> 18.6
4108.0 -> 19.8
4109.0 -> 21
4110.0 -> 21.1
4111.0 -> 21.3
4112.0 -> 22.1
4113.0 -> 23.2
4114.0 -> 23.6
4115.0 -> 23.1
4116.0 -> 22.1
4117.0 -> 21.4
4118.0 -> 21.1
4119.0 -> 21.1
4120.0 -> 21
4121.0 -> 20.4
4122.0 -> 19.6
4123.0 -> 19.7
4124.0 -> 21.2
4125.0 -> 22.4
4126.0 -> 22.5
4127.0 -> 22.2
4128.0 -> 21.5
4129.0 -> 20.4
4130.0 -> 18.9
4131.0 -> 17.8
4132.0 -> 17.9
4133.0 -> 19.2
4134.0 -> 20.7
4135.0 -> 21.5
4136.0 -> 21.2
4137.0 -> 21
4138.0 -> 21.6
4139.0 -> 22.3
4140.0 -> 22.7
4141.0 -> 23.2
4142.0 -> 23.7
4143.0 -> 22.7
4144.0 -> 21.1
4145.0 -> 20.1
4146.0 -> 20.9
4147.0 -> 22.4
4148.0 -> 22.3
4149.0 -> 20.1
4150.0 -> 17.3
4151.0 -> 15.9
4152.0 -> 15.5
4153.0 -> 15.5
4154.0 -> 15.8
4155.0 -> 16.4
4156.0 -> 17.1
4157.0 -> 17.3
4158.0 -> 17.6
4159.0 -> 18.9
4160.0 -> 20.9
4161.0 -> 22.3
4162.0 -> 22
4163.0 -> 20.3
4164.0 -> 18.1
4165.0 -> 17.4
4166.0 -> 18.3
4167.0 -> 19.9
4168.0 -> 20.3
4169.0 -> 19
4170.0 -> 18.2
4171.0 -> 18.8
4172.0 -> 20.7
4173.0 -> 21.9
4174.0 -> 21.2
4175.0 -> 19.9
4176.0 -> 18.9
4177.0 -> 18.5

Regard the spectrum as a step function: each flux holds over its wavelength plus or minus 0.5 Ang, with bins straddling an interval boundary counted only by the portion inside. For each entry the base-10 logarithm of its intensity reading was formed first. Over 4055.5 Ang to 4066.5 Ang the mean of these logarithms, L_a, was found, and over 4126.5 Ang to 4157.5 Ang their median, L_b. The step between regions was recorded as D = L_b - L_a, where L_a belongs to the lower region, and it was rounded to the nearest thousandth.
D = 0.013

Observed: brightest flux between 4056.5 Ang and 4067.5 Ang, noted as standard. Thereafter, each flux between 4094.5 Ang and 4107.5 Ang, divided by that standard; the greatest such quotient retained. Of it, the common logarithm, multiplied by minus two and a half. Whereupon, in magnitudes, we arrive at 0.109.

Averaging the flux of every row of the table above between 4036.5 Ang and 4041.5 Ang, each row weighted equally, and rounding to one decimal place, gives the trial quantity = 23.7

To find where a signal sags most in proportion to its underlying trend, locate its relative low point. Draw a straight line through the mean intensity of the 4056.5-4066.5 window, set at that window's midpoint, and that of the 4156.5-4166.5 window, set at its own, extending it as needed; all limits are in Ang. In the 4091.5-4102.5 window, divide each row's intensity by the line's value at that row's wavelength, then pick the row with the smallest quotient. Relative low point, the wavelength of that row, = 4102.0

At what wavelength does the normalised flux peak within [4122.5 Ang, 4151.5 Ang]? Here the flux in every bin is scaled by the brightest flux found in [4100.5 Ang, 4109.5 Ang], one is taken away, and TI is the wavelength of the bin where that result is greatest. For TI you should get 4142.0 Ang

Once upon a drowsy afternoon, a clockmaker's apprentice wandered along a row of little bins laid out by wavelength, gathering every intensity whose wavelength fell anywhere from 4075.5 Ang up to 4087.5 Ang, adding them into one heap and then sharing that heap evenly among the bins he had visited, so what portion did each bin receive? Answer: 19.2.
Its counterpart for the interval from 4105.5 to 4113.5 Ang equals 20.6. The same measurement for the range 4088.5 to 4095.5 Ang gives 22.3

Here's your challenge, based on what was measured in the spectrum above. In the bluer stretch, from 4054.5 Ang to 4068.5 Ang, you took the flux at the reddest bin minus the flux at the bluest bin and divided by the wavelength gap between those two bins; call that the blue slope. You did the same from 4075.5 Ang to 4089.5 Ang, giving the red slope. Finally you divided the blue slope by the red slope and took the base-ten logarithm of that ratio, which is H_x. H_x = -0.46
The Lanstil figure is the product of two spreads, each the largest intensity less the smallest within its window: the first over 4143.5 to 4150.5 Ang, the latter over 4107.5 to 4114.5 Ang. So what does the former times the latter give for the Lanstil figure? 19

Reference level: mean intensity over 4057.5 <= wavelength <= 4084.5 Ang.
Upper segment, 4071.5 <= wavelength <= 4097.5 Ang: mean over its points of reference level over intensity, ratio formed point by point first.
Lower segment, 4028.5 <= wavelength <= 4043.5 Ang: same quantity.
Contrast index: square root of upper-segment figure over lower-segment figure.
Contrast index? 1.03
